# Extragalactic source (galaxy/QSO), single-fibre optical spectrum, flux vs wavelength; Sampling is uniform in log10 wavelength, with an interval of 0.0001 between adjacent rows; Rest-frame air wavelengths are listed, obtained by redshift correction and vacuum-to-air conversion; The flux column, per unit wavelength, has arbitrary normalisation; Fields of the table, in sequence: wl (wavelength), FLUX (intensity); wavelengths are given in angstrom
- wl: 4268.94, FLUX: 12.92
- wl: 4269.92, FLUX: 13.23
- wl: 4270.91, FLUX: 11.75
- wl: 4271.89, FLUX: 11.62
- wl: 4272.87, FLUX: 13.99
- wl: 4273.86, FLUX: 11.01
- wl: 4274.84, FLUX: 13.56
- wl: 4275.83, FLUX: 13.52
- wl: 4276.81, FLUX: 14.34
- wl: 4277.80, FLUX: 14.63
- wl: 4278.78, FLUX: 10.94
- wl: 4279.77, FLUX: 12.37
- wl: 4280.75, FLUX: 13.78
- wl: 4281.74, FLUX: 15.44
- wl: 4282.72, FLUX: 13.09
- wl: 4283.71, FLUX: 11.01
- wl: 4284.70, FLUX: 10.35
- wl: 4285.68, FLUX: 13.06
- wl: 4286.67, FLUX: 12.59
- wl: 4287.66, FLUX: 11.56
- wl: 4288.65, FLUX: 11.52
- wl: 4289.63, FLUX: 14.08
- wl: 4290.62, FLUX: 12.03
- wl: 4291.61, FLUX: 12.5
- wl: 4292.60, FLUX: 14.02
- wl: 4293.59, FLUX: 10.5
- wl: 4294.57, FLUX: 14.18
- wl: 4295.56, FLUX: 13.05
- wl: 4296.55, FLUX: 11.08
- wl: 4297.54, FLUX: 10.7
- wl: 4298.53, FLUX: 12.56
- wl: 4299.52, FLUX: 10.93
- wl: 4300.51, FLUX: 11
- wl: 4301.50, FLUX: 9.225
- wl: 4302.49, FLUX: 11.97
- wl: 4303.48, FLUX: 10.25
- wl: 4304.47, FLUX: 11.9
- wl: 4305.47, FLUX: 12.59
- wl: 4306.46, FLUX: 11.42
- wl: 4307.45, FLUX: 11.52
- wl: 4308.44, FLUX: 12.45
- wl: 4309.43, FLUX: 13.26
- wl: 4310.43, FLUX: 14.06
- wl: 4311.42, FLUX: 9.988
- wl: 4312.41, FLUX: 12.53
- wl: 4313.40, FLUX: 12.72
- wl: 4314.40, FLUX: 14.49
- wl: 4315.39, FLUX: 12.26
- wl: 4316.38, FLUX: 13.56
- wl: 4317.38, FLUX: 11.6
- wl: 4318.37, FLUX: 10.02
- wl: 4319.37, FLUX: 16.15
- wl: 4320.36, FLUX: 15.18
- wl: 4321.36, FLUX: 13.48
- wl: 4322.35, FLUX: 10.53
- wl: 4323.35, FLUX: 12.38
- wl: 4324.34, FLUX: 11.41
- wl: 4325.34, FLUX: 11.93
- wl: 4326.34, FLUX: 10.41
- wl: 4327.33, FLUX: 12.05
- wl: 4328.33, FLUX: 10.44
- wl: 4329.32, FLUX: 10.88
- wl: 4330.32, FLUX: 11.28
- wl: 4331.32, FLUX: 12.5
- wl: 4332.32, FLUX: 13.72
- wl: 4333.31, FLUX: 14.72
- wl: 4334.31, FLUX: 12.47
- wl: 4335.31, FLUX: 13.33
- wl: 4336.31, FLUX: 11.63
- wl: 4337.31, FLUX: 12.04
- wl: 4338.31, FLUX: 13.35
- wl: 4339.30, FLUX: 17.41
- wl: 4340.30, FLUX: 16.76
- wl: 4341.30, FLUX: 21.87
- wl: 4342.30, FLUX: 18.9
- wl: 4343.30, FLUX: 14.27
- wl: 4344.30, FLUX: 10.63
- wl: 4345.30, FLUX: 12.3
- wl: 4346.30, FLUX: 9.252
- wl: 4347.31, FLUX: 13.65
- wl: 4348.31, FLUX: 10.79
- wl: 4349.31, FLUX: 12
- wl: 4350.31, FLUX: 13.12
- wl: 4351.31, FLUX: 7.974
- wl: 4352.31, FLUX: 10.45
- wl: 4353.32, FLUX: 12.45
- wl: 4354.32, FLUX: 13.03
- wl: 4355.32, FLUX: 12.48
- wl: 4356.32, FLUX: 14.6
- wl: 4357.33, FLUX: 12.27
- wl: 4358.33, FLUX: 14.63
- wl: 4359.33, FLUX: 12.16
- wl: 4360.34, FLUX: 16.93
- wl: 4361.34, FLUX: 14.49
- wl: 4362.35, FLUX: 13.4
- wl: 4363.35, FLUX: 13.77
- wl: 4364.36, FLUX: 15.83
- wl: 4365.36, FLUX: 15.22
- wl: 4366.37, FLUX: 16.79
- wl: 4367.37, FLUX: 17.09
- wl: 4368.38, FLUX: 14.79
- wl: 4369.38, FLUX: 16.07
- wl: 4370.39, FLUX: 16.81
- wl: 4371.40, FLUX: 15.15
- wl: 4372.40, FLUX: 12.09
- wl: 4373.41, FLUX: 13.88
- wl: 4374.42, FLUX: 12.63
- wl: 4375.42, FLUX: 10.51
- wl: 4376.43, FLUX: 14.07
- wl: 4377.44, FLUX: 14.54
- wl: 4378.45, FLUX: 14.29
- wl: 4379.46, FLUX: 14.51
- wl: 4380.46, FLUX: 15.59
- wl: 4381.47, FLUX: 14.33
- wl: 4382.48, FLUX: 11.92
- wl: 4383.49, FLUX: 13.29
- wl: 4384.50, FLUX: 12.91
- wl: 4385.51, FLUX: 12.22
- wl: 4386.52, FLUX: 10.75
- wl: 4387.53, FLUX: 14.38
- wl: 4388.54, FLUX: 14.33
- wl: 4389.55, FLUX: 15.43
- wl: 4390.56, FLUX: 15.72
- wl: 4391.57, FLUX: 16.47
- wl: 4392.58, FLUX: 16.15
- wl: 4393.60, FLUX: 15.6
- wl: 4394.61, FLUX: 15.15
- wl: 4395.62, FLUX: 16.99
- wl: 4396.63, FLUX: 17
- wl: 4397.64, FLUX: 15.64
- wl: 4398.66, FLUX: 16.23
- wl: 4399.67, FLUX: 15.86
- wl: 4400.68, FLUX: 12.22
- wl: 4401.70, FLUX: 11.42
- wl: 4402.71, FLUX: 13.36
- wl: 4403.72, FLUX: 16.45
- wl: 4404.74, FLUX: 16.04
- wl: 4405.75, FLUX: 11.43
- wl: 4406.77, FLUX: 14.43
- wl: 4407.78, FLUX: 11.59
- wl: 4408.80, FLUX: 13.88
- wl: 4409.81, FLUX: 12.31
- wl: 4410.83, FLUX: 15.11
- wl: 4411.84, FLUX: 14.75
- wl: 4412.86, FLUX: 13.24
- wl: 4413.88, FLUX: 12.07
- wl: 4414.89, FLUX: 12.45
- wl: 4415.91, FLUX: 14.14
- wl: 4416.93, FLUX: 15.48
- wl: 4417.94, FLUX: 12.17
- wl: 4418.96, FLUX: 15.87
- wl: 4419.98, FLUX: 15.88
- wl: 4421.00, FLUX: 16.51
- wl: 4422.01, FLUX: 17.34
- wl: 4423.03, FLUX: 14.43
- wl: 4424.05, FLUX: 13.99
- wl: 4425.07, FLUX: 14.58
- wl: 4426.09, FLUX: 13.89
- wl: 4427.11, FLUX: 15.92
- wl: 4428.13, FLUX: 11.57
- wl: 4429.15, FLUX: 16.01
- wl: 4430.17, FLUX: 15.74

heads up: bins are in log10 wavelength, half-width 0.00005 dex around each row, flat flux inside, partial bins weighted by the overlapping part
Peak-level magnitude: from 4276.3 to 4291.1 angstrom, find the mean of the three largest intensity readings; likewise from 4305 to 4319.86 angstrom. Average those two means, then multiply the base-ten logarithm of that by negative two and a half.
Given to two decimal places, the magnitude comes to -2.93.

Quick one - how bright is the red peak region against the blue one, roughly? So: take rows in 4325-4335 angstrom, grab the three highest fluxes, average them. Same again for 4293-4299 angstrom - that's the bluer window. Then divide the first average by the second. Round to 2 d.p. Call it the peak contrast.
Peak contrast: 1.03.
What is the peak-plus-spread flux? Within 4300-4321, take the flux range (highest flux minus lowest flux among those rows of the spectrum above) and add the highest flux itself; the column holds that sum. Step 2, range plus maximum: 23.1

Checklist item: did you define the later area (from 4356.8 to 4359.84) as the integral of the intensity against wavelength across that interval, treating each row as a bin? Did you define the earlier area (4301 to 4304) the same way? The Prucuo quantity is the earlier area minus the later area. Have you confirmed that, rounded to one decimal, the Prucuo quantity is -8.0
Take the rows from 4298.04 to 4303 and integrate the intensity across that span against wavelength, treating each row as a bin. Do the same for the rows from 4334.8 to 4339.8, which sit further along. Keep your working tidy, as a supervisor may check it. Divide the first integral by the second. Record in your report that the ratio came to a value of 0.81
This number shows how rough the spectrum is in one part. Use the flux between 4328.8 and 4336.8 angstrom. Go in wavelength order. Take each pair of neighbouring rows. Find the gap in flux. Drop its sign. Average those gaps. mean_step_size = 1.2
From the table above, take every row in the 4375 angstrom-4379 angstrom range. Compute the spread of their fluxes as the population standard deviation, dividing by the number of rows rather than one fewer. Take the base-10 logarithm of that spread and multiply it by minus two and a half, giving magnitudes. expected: -0.5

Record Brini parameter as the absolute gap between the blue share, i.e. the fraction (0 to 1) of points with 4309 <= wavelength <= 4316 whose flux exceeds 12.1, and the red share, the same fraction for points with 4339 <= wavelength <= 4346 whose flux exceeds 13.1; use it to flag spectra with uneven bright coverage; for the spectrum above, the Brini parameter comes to 0.14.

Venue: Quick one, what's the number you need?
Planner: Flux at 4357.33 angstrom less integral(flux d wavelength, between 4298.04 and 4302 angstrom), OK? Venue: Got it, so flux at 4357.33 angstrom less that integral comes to -31.0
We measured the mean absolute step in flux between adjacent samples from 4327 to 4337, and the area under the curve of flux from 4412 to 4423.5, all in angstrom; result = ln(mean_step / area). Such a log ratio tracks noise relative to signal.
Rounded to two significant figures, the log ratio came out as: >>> -4.9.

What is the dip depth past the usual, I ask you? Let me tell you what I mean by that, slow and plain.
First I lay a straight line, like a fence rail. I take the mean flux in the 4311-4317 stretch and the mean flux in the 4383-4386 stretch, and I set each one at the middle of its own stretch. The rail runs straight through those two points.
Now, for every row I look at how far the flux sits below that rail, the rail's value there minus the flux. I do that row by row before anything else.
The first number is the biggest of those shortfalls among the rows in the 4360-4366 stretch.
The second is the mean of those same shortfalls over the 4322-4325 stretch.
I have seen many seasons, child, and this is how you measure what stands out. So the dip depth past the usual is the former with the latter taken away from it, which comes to -1.8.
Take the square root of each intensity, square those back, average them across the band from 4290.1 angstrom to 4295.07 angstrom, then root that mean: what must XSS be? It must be 3.56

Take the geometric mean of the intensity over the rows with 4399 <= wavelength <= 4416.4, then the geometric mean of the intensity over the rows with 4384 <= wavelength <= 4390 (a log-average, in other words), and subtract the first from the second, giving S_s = -0.24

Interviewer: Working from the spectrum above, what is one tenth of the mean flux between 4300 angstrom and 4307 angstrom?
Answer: 1.12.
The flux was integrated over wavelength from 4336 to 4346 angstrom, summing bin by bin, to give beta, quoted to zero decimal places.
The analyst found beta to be 149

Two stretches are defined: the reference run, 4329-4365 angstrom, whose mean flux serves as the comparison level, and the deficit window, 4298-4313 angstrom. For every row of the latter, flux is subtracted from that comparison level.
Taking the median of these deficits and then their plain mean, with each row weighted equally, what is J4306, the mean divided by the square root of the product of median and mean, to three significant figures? 1.06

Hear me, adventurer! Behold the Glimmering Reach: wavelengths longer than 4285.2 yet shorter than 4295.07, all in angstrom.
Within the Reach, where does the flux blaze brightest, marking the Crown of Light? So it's 4294.57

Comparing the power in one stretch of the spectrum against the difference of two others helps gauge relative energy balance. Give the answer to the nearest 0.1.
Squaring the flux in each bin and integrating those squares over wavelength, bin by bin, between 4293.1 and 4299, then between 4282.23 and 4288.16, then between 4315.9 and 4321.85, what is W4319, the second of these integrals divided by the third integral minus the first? 3.9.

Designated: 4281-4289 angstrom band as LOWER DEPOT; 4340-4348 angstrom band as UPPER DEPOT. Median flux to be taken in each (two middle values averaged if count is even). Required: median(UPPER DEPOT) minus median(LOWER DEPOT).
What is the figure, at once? 1.9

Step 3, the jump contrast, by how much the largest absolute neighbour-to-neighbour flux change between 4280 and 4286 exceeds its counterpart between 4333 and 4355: -2.4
